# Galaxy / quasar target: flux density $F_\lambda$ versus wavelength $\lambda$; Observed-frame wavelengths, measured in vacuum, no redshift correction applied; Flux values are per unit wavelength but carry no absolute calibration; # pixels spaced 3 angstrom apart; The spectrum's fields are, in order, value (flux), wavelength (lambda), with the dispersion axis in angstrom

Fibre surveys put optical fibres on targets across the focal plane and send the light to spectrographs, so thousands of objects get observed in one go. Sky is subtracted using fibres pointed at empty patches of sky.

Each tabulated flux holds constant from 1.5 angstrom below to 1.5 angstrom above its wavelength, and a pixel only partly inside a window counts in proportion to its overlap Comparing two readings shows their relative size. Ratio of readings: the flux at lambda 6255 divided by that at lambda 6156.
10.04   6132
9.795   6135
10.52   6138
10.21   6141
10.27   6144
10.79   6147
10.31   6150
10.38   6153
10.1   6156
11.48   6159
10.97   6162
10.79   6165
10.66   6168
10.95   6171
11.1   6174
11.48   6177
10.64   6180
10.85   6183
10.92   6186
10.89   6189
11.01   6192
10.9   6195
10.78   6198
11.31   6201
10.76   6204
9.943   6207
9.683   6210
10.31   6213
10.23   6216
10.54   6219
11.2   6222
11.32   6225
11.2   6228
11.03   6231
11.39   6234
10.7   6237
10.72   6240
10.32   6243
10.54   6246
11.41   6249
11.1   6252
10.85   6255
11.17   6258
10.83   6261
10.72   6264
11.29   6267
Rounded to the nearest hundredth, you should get 1.07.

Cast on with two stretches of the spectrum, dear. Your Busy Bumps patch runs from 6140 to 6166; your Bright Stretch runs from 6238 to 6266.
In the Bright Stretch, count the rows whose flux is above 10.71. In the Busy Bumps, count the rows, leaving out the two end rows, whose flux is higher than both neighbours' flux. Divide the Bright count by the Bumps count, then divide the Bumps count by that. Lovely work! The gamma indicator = 1.29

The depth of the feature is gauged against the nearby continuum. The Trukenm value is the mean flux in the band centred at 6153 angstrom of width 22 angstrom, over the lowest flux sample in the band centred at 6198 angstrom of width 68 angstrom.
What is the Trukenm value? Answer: 1.10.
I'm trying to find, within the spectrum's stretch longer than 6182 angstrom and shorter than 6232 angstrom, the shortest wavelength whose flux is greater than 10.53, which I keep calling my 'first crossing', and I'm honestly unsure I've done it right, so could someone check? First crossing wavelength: 6183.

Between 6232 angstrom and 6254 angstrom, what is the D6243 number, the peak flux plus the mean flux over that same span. 22.3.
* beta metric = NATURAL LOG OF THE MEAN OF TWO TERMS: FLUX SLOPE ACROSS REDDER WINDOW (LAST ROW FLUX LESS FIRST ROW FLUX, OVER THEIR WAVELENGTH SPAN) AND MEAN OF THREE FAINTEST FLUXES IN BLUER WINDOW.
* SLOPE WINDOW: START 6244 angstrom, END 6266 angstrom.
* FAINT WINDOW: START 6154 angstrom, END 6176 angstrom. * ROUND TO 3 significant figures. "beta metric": 1.66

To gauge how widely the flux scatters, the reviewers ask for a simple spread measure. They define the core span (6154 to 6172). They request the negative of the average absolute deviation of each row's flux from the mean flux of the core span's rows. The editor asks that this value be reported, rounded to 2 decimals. -0.31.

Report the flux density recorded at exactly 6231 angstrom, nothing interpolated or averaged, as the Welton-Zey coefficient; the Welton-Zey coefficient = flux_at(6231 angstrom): 11.03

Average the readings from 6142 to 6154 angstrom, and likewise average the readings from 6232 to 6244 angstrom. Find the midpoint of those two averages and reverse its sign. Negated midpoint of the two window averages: -10.6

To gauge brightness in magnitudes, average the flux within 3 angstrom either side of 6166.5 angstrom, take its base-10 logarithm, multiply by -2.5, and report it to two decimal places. -2.58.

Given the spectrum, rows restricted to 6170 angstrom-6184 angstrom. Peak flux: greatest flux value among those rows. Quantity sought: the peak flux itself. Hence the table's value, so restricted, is 11.48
